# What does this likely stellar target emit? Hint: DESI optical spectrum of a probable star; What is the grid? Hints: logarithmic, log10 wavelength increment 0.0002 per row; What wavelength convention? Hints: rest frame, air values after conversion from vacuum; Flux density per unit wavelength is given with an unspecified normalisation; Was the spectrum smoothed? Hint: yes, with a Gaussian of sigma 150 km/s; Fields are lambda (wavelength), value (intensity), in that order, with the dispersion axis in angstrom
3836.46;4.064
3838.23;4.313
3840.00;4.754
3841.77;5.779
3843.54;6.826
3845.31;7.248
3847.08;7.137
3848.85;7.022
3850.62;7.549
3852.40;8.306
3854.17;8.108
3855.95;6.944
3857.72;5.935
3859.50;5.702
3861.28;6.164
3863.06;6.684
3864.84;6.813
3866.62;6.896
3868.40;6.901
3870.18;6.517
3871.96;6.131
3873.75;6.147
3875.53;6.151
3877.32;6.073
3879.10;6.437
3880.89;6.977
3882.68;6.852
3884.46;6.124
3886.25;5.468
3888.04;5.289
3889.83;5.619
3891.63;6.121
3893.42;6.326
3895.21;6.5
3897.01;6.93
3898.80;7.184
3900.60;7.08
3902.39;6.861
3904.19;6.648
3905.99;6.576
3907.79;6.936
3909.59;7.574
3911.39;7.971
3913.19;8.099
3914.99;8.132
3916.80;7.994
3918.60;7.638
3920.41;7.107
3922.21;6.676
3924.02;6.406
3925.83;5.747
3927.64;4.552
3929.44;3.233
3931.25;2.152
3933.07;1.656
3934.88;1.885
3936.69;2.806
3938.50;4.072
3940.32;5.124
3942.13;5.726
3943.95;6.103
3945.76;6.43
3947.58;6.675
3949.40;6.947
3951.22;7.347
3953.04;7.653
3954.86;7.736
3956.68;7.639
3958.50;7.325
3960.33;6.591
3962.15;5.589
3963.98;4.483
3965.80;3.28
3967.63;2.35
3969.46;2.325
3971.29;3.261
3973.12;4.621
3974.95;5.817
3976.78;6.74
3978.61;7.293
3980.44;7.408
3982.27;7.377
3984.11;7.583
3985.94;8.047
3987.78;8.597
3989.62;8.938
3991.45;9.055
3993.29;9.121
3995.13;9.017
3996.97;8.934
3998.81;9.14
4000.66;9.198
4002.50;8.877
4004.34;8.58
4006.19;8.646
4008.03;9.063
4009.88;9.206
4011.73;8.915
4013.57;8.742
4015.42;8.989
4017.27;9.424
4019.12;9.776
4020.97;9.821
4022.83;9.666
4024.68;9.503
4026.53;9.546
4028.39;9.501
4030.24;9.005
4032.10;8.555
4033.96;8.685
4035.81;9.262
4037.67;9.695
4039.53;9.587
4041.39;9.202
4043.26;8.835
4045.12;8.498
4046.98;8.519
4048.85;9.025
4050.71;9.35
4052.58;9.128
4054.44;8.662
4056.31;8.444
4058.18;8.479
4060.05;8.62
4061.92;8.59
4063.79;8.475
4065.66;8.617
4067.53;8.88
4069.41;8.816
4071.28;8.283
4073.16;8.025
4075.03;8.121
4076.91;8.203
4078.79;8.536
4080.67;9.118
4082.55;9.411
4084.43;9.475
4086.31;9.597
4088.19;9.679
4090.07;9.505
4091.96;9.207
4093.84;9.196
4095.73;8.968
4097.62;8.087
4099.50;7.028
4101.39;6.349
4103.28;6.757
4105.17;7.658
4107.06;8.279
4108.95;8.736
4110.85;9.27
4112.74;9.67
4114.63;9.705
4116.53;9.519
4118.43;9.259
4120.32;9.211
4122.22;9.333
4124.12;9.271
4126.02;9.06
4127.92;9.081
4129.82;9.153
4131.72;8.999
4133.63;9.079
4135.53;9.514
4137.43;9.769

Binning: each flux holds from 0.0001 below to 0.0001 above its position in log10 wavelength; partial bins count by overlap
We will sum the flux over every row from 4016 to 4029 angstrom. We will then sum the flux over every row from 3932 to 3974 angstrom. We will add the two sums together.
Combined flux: 185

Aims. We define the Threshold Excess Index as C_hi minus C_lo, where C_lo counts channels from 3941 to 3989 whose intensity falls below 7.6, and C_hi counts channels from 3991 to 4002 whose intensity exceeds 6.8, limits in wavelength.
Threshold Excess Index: -15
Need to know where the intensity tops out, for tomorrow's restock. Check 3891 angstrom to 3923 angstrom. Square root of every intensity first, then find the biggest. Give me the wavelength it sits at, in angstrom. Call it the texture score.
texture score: 3914.99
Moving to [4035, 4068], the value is 4037.67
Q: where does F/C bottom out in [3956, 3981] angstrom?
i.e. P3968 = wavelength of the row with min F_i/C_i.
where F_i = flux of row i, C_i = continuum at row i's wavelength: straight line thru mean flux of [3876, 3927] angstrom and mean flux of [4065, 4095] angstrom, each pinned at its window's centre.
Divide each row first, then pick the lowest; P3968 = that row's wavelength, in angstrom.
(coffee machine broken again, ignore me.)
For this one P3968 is 3969.46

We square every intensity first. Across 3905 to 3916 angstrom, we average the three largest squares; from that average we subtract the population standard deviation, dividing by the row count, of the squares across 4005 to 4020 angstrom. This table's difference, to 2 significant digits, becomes 59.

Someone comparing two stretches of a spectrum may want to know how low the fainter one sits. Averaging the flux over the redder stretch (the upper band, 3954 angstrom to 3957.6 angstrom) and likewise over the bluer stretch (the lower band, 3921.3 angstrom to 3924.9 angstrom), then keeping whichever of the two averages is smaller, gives 6.5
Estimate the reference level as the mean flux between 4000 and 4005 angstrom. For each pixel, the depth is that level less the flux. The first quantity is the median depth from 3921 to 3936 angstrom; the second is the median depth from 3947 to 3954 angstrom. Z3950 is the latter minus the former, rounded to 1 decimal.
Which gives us -3.3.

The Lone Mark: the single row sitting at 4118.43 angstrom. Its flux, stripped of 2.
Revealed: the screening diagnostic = 7.3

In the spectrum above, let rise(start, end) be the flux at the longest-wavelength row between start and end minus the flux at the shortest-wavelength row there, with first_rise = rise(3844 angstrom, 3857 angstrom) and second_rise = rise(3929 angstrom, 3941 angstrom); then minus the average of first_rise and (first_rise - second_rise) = 1.2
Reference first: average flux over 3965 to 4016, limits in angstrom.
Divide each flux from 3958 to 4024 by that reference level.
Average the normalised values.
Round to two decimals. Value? 1.01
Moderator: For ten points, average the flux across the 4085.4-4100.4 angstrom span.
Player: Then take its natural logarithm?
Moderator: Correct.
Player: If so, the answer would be 2.19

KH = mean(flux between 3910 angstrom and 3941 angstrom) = 5.4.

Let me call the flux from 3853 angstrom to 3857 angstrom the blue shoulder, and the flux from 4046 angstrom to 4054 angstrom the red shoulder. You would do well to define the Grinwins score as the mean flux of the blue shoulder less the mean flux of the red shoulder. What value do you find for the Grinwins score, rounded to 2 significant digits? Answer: -1.5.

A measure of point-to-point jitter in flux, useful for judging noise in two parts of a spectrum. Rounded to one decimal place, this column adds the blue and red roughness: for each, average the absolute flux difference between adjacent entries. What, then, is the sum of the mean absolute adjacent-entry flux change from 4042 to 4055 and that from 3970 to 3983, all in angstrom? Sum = 1.0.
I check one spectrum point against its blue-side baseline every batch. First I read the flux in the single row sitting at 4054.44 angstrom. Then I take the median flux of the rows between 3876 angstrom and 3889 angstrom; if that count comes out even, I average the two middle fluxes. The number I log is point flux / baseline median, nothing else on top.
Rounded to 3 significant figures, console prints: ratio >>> 1.41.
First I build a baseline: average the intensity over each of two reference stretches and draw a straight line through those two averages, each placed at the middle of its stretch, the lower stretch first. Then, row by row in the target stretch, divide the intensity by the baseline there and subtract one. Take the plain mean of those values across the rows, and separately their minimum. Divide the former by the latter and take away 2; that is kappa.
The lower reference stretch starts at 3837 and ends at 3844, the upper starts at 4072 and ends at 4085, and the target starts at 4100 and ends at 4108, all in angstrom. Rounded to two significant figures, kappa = -1.3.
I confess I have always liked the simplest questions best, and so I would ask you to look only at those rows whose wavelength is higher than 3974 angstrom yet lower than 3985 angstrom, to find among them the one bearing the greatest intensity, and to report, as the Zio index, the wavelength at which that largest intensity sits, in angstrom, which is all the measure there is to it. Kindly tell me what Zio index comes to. 3984.11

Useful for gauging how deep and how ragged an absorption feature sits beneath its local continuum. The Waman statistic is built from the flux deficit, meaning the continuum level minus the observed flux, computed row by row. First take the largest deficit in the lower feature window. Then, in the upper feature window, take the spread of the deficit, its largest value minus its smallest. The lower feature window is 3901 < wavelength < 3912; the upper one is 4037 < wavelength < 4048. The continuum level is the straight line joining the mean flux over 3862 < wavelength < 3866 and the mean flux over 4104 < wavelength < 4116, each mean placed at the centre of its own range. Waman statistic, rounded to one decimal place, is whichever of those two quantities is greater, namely 1.3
